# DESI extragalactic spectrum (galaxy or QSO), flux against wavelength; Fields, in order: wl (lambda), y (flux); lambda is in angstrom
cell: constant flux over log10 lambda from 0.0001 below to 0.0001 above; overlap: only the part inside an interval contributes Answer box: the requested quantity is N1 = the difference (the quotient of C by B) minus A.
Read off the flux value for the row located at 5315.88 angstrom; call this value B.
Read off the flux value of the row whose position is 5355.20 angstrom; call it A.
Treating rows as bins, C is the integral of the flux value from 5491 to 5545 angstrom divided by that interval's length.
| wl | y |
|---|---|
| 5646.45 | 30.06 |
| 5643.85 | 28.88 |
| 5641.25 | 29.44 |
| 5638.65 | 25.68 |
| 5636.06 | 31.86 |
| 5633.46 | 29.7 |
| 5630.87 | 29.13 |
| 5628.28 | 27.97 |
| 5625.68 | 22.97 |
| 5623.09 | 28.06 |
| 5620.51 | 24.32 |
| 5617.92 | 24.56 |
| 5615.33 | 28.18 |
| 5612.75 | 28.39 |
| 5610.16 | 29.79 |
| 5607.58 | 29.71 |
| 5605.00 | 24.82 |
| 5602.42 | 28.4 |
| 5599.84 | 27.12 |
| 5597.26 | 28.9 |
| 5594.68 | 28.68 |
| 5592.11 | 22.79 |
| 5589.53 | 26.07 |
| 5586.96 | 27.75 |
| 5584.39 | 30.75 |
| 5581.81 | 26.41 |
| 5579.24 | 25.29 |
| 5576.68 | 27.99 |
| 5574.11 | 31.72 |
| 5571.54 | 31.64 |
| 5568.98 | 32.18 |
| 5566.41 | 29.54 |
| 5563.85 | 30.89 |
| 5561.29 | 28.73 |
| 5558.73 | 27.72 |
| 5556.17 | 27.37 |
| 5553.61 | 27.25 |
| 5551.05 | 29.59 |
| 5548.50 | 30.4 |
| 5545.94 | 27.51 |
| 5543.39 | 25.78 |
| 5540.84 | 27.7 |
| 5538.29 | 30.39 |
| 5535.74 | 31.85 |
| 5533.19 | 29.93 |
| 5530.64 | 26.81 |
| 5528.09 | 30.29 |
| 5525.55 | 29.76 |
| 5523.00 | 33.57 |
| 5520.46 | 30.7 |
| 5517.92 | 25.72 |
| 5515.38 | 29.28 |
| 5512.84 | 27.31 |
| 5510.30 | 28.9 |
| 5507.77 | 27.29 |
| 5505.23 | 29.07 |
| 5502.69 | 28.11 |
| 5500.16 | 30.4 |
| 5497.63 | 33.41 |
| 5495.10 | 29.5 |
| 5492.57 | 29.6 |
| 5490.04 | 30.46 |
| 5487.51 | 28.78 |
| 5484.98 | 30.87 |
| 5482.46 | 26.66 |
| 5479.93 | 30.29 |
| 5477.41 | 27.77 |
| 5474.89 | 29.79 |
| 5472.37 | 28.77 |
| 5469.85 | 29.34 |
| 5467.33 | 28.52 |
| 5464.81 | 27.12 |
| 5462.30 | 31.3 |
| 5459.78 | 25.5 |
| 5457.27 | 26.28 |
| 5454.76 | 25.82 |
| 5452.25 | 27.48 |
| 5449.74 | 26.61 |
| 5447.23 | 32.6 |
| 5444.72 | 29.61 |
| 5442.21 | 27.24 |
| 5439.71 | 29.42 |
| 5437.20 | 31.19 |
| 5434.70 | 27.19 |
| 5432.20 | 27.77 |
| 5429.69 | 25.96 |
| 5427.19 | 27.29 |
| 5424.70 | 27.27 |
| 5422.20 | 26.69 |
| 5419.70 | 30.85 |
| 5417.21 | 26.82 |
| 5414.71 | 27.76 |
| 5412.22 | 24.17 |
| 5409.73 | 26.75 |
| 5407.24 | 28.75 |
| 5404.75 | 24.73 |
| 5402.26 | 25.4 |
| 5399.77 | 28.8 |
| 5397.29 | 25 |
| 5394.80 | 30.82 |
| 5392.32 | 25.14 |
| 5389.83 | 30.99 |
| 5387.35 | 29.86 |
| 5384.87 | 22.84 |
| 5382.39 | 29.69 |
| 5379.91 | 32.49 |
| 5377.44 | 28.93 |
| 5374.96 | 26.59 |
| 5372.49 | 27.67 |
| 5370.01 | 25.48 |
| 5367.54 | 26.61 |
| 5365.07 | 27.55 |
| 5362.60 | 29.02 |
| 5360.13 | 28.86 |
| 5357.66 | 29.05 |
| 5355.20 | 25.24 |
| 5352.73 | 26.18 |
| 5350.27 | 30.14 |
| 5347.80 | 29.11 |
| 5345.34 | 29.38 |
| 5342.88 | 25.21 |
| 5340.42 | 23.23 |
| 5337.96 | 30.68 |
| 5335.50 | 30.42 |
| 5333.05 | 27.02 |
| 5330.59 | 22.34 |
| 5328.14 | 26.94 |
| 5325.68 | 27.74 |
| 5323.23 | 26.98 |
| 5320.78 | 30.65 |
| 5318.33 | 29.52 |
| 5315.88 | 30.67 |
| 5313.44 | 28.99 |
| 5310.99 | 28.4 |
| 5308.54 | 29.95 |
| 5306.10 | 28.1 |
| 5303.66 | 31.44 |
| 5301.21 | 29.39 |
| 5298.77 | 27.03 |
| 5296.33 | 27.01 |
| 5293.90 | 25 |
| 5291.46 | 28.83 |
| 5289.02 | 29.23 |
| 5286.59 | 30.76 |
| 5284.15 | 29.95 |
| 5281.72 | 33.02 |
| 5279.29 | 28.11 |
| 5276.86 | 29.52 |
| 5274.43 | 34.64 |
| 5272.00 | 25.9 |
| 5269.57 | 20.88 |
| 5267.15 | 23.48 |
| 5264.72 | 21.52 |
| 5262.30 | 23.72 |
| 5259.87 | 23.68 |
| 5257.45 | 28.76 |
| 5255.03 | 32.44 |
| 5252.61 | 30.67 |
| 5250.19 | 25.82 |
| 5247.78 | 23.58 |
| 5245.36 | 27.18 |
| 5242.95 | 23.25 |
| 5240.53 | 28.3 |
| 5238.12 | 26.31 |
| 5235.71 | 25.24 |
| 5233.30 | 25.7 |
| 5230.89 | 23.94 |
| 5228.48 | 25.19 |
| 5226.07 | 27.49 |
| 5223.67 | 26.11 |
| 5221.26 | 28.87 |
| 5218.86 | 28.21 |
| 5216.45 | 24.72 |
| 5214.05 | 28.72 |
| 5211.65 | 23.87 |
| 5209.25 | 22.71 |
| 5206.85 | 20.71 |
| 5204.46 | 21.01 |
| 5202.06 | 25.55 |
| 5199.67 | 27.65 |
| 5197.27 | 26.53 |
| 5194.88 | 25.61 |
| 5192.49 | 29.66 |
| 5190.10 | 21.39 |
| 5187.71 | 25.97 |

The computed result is -24.3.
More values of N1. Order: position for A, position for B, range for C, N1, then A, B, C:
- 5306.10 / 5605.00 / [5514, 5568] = -26.9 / 28.1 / 24.82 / 29.1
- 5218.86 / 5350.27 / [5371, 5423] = -27.3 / 28.21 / 30.14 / 27.6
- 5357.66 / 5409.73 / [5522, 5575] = -27.9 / 29.05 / 26.75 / 29.5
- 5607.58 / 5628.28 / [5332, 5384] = -28.7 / 29.71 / 27.97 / 28.0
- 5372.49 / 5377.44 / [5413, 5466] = -26.7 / 27.67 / 28.93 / 28.0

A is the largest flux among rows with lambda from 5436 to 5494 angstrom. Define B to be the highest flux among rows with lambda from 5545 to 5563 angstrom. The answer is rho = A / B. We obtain 1.07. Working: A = 32.6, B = 30.4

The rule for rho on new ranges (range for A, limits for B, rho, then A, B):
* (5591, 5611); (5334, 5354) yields 0.97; 29.79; 30.68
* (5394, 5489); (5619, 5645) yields 1.02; 32.6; 31.86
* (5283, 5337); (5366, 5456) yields 0.96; 31.44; 32.6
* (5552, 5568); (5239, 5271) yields 0.95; 30.89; 32.44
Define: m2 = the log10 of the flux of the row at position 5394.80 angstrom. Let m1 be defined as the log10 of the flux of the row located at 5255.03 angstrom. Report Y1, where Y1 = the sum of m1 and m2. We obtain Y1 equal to 3.00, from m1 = 1.51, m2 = 1.49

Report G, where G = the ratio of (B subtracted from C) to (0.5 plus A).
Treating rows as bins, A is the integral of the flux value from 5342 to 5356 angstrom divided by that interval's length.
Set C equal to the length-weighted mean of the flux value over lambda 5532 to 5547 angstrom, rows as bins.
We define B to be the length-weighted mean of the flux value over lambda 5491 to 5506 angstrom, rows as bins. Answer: -0.04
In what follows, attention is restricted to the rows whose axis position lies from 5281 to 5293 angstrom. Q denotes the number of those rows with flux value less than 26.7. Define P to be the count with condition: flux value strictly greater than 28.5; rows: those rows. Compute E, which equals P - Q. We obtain 5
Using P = 5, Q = 0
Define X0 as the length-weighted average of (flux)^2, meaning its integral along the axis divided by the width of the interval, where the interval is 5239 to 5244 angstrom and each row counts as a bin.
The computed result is 676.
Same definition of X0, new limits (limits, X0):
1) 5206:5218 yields 600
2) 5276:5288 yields 920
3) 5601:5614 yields 799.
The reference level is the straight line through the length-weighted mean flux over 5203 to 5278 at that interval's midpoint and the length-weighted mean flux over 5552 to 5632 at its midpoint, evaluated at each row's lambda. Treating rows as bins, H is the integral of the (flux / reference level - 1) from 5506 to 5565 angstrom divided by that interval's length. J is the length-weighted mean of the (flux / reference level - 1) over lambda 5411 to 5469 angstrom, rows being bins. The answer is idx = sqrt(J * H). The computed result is 0.038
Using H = 0.048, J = 0.031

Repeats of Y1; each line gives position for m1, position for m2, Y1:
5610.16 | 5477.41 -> 2.92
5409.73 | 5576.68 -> 2.87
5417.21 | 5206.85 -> 2.74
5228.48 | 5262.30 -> 2.78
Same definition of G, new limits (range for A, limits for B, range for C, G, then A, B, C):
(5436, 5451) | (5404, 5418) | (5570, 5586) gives 0.08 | 29.4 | 26.5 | 29.0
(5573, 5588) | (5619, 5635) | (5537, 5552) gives 0.05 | 28.3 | 27.1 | 28.6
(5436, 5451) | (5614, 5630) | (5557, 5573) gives 0.13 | 29.4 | 26.1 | 30.1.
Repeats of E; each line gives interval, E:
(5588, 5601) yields 0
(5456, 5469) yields 0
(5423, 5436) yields -1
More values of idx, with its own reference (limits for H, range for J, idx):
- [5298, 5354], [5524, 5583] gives 0.059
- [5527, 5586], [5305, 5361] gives 0.054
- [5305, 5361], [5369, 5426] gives 0.042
